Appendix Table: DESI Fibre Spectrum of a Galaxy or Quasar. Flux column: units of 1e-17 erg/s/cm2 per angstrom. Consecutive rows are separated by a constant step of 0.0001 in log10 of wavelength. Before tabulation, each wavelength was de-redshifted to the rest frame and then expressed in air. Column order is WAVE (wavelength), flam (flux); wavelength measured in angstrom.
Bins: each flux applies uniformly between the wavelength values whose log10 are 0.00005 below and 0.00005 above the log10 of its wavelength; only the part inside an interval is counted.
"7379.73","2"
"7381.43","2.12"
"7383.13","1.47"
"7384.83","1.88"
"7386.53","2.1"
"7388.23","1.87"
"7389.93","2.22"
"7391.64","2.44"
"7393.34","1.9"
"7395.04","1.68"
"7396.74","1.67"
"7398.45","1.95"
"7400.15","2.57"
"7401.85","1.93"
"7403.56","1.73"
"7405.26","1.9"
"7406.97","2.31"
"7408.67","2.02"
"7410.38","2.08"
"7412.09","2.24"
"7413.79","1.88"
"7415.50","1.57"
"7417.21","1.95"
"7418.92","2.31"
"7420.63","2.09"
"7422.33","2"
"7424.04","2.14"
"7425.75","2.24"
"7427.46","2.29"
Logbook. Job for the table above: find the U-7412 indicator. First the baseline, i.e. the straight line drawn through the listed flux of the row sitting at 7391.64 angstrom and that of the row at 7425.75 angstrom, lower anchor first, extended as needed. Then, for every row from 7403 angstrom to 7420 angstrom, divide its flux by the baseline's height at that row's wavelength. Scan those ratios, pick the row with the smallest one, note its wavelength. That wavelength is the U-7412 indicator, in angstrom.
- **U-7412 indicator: 7415.50 angstrom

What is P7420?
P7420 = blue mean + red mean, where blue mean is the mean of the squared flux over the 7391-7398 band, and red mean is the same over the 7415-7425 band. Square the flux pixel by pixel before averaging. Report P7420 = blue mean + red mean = 7.9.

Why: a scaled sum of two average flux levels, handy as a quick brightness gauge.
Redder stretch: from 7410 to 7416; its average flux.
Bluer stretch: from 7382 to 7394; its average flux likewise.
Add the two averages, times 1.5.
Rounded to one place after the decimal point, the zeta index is 5.9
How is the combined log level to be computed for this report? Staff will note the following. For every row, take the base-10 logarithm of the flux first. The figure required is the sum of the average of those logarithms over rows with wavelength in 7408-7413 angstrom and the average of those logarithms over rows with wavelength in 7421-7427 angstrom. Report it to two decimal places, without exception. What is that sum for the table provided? 0.65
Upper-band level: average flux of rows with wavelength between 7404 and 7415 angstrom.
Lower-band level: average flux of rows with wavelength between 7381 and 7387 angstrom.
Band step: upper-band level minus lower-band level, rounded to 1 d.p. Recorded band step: 0.2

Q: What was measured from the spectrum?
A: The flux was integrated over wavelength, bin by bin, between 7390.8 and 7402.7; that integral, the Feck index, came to 24.1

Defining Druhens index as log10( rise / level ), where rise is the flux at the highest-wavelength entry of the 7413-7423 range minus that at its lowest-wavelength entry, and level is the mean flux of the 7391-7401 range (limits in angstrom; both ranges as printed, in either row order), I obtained -1.2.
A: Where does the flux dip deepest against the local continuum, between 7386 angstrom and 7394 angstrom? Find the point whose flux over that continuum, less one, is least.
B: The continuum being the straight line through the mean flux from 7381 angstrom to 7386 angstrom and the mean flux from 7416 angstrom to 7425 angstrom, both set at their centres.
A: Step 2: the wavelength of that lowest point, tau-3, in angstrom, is 7393.34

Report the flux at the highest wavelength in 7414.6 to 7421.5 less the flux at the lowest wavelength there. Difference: 0.5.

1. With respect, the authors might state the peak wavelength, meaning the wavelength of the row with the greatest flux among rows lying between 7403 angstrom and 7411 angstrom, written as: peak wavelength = 7406.97 angstrom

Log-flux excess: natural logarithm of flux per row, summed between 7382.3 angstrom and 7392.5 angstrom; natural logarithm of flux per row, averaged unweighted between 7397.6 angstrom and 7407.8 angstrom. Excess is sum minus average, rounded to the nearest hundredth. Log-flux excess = 3.36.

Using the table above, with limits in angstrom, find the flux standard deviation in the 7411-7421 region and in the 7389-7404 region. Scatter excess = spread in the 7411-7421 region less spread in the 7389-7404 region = -0.06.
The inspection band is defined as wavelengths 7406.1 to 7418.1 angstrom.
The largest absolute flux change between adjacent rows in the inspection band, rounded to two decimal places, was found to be 0.38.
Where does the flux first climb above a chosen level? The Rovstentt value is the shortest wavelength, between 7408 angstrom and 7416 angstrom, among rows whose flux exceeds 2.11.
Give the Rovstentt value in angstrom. 7412.09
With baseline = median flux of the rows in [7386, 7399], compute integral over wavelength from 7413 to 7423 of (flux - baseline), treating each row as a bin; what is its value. 0.4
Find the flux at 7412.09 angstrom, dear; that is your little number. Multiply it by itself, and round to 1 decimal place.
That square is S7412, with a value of 5.0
